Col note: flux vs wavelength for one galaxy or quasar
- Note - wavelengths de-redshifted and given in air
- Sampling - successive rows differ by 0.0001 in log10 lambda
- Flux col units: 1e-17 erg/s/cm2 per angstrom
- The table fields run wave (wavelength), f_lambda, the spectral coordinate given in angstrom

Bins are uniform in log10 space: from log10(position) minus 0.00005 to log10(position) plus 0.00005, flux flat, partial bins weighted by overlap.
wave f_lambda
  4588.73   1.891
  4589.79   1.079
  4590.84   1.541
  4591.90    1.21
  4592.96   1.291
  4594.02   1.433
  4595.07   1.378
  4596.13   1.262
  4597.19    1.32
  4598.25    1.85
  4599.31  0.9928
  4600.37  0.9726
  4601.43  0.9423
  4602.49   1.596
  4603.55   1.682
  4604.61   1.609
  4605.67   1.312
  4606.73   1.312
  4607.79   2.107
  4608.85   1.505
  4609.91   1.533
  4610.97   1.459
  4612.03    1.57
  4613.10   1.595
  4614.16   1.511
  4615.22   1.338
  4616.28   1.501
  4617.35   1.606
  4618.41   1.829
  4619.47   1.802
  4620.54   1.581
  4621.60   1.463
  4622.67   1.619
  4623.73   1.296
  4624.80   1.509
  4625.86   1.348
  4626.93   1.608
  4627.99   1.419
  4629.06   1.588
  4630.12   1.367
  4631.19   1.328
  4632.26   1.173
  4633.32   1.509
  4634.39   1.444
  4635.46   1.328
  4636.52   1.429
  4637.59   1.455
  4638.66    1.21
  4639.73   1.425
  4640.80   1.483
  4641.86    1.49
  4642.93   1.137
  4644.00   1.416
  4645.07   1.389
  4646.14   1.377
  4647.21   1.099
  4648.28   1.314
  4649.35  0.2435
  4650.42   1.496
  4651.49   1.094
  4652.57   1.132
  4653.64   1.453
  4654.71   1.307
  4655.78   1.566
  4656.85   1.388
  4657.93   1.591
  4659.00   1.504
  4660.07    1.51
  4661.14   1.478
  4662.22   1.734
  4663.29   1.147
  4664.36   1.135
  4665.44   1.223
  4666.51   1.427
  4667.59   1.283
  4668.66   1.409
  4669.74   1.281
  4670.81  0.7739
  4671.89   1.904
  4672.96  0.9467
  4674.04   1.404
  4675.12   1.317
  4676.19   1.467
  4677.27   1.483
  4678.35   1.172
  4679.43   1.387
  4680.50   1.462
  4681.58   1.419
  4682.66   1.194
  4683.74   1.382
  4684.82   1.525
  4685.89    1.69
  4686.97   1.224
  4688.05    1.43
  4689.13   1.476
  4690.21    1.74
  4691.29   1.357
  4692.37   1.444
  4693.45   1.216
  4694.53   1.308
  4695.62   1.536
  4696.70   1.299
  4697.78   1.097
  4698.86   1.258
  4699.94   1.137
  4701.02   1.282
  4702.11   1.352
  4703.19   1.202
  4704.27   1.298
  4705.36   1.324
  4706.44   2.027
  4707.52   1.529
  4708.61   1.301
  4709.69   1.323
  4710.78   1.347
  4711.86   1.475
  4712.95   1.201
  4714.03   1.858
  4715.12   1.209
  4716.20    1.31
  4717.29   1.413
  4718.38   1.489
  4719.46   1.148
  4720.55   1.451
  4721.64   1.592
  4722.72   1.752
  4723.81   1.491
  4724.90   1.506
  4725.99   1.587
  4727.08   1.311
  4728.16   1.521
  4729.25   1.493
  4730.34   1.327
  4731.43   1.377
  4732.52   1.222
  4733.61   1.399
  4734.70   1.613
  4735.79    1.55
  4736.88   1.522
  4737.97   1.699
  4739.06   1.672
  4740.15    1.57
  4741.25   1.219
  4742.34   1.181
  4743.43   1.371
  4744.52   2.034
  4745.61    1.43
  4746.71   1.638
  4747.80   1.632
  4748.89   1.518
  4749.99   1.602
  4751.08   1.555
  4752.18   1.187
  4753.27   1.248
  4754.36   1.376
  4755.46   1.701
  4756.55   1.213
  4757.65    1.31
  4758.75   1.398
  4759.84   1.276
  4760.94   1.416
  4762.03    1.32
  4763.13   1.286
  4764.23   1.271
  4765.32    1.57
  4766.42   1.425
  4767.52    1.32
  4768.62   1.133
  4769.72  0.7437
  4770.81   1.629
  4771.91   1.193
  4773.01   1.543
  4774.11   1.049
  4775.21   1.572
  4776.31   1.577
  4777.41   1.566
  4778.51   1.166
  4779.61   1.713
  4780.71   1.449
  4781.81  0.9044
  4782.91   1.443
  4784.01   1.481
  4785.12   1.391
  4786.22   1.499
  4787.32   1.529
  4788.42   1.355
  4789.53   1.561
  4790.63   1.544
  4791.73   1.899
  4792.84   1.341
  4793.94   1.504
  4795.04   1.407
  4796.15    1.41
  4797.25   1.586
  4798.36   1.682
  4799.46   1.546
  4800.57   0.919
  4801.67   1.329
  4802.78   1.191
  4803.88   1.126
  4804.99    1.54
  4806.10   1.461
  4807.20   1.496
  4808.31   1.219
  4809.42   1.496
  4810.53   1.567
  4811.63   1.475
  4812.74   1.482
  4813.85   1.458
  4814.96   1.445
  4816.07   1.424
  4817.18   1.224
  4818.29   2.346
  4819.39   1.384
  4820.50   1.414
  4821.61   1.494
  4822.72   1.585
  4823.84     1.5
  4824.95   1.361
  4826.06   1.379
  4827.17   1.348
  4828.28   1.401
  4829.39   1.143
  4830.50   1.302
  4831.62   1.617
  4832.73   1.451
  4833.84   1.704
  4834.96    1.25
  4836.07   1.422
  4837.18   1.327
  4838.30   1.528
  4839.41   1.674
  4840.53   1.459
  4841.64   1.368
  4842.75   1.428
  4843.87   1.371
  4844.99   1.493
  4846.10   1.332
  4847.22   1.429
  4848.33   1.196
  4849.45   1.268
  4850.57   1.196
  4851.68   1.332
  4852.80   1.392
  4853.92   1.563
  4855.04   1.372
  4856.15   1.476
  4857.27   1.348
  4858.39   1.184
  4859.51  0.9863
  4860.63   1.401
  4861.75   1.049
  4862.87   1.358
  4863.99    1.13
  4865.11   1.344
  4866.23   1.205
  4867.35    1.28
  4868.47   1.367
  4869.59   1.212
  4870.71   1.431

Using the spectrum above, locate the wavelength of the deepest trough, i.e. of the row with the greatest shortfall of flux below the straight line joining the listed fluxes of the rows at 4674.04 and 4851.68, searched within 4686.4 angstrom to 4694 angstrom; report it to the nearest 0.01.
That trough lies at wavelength 4693.45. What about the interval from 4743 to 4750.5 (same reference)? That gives 4743.43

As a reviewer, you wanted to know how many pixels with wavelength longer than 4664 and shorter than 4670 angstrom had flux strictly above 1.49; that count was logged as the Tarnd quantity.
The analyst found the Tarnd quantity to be 0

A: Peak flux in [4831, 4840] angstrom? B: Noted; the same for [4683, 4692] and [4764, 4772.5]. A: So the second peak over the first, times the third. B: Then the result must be 1.66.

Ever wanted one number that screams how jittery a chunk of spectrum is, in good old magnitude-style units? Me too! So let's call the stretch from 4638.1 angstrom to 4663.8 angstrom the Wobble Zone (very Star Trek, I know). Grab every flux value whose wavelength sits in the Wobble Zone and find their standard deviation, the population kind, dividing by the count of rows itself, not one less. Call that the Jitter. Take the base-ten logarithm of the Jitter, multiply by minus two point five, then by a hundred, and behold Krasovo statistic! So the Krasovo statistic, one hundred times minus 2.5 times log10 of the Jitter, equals 138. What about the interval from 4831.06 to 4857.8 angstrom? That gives 220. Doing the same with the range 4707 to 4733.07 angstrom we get 194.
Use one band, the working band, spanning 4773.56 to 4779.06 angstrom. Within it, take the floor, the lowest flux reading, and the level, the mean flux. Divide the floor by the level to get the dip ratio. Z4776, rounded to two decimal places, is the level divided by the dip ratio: 1.83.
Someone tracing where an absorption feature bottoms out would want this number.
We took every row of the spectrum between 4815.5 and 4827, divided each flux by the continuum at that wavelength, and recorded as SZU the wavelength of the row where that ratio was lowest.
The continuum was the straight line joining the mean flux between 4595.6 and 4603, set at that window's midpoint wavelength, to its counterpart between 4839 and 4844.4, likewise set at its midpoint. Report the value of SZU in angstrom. 4817.18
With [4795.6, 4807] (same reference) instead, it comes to 4800.57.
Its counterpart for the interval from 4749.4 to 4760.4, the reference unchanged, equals 4752.18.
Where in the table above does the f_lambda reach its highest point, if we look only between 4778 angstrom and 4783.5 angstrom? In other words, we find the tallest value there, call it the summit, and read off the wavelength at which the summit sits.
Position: 4779.61 angstrom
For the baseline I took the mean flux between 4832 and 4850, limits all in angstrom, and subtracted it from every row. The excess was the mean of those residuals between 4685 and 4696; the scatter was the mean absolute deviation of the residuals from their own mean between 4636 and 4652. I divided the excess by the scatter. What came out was 0.11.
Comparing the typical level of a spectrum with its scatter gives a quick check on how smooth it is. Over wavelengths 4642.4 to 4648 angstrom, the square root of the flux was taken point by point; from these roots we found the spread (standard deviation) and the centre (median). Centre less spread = 1.11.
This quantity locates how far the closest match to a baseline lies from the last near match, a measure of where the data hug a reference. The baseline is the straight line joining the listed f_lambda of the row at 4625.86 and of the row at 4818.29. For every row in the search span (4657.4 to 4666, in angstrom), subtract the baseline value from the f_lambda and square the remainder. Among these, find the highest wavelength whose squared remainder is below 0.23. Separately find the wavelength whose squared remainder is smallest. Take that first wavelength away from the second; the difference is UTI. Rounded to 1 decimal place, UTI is -5.4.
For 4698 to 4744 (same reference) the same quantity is -26.1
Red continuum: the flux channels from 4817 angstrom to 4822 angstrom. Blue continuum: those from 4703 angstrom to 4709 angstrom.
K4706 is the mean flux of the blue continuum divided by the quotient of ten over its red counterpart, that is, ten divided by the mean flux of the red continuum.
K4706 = 0.23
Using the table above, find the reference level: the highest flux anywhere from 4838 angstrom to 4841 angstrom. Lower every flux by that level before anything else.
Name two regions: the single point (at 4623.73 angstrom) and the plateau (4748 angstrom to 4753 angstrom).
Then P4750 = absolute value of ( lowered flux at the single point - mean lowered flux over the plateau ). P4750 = 0.17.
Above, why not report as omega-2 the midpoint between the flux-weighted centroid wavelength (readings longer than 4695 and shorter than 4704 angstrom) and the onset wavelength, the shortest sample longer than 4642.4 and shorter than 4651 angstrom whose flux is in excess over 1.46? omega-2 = 4674.9 angstrom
